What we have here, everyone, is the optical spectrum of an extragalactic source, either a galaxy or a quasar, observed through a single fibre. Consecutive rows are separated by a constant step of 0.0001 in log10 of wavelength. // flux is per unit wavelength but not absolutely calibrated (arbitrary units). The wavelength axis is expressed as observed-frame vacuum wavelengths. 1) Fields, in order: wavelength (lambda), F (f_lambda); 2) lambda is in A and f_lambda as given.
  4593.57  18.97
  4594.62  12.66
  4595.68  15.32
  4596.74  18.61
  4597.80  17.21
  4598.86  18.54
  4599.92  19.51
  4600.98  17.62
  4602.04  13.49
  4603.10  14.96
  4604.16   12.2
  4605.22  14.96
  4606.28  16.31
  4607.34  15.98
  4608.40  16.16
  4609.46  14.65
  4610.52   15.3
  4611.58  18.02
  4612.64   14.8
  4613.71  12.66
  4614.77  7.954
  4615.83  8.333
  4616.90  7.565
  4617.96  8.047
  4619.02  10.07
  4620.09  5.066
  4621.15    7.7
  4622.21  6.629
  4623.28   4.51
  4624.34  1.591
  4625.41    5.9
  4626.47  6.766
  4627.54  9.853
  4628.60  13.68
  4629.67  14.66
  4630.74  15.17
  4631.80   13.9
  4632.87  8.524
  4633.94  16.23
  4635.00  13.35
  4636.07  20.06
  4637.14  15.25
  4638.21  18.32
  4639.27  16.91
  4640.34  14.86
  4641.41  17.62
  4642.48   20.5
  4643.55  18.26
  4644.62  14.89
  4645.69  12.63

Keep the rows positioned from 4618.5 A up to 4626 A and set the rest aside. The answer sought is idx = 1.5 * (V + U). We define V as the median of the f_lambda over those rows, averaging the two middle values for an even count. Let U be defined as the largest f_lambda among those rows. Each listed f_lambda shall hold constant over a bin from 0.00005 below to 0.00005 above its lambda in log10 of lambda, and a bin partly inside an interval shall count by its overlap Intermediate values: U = 10.07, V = 5.9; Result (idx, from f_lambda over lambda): 24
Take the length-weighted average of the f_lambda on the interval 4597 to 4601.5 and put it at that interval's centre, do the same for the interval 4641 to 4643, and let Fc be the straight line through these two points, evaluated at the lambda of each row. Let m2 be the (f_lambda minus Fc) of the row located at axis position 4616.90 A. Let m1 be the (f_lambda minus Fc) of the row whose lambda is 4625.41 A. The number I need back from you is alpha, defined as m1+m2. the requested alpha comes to -24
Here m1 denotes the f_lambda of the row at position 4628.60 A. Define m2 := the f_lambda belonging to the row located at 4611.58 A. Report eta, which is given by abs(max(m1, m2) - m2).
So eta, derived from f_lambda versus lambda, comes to 0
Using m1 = 13.68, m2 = 18.02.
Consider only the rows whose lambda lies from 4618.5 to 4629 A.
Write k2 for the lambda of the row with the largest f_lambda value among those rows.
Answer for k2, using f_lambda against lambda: 4628.60 A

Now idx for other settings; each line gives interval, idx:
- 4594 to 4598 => 52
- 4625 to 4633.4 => 40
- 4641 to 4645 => 58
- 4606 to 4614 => 50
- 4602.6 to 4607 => 47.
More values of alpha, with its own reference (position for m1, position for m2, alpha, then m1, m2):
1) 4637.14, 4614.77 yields -14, -4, -10.6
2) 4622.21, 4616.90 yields -23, -12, -11.0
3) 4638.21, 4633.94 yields -3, -1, -2.7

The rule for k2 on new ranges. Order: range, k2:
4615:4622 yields 4619.02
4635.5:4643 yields 4642.48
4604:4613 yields 4611.58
